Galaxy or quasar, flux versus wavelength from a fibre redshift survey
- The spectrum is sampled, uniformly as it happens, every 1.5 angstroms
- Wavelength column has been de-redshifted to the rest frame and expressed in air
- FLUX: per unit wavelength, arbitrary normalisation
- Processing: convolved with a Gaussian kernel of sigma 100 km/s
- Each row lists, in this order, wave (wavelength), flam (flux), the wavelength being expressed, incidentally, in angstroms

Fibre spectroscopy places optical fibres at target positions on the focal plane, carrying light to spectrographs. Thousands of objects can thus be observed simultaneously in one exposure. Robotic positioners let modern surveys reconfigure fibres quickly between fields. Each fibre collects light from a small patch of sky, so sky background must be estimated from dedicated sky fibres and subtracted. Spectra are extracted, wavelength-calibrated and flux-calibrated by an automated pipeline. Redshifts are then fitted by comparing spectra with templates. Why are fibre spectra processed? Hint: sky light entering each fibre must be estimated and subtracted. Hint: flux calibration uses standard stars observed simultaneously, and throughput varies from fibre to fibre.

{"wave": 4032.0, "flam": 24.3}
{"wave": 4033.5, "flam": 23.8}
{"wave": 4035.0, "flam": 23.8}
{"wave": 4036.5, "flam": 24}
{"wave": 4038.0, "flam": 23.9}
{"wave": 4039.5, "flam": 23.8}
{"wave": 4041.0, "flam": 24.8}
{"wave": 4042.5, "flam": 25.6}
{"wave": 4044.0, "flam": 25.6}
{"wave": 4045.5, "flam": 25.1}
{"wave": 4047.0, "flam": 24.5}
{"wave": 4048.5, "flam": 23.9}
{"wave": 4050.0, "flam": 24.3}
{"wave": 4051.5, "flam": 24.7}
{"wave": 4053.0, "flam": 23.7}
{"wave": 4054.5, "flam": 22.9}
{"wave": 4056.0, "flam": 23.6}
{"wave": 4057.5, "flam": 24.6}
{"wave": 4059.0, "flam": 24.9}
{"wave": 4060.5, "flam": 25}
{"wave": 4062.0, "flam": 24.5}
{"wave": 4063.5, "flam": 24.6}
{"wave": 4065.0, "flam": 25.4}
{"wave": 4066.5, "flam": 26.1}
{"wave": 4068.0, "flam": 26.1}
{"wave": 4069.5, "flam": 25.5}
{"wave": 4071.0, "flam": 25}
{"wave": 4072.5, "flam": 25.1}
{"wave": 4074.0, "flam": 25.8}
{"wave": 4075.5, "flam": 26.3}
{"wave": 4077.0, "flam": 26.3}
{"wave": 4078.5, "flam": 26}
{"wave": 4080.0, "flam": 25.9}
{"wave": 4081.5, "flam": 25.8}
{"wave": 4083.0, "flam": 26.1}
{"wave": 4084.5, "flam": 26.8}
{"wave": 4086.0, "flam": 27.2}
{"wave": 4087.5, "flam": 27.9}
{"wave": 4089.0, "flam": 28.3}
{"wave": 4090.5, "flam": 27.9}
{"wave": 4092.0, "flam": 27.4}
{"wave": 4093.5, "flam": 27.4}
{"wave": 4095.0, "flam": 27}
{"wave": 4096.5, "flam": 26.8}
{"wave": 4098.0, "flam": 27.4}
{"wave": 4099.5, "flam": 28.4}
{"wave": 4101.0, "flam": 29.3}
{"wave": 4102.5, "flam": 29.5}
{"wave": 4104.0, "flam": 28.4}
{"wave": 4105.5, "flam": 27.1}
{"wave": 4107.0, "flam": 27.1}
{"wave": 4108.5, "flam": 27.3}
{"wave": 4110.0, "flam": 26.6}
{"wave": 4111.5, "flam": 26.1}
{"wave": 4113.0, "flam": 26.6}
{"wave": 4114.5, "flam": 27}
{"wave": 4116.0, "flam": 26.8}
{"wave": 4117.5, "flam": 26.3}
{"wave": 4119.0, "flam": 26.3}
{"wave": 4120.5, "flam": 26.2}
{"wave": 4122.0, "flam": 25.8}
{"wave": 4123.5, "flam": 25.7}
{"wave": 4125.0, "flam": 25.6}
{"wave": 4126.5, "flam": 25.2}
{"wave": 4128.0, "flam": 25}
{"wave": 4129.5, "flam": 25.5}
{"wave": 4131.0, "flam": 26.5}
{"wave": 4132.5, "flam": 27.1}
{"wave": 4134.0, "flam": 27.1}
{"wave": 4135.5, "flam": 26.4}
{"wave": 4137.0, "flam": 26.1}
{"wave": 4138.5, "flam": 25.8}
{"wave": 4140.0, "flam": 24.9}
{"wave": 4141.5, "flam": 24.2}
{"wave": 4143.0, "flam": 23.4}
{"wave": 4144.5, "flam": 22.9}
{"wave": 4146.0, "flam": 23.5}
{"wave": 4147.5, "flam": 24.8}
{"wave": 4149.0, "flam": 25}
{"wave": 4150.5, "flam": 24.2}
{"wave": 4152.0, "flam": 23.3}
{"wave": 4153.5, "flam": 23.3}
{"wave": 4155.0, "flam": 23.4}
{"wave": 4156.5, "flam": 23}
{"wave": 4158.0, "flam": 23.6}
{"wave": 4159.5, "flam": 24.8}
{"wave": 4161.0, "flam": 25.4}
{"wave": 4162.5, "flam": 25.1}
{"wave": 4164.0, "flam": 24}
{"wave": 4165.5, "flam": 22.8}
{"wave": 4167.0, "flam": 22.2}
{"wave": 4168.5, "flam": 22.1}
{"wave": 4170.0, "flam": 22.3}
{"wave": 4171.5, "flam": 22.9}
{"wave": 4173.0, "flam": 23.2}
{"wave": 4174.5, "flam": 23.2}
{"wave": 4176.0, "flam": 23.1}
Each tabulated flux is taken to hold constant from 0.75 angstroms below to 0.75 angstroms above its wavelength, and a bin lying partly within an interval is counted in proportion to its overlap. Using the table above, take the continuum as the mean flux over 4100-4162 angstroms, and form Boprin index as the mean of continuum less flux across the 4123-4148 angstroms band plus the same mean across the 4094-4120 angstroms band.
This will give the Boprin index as -1.2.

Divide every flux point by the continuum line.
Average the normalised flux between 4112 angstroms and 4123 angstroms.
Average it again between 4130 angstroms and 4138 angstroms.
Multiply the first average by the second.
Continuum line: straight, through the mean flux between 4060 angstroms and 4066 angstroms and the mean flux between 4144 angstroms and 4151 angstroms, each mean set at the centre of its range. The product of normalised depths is 1.19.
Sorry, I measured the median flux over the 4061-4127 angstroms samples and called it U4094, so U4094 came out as 26.3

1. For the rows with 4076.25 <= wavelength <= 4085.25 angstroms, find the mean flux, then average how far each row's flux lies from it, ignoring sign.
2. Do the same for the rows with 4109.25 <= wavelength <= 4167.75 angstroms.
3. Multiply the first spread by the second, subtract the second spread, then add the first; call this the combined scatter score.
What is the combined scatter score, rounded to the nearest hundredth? -0.59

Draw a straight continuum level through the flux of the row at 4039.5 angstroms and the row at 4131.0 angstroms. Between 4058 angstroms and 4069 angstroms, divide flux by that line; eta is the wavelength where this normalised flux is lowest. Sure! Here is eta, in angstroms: 4062.0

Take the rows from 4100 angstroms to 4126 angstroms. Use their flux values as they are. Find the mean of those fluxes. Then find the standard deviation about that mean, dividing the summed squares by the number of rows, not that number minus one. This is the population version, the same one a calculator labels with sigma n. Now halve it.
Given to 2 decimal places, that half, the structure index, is 0.56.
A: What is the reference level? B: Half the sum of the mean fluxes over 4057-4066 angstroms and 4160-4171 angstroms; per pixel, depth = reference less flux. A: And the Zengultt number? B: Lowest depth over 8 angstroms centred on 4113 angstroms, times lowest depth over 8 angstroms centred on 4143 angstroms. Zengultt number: 2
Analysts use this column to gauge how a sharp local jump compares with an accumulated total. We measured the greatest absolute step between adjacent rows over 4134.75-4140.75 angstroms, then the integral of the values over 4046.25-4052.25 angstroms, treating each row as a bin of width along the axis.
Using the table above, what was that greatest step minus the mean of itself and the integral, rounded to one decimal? -72.6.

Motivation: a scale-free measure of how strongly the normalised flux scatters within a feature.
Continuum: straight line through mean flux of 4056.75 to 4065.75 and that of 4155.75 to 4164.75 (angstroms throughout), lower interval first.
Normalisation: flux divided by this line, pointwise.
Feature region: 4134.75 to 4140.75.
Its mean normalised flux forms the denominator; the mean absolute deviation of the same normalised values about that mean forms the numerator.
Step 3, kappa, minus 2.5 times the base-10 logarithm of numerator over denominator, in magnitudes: 4.4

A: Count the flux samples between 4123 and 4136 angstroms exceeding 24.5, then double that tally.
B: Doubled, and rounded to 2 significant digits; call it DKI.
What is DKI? 18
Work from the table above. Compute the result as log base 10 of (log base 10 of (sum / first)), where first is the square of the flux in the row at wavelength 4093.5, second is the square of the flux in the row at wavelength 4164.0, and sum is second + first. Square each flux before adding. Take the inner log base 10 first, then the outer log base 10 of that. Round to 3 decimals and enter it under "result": -0.607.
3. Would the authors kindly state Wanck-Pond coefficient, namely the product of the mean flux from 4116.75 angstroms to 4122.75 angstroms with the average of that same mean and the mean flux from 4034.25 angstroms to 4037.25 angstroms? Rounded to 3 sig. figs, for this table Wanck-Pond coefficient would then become 654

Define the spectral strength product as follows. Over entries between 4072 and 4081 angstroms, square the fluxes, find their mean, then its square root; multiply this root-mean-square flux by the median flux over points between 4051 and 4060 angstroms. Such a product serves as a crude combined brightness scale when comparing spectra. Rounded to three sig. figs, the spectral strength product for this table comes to 626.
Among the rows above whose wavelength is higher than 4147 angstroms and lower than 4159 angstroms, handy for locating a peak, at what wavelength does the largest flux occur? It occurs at 4149.0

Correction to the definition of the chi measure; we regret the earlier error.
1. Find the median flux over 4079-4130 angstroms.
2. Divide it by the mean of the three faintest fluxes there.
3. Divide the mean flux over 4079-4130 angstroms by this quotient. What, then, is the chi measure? 25.3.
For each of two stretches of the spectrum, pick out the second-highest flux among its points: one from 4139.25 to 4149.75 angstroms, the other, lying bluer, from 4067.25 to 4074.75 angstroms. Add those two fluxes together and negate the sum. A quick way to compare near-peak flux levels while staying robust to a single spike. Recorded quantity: -50.7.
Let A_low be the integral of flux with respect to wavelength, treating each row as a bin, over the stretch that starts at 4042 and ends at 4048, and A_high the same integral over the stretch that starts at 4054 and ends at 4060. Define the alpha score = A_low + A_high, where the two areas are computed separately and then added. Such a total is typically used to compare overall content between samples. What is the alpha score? 295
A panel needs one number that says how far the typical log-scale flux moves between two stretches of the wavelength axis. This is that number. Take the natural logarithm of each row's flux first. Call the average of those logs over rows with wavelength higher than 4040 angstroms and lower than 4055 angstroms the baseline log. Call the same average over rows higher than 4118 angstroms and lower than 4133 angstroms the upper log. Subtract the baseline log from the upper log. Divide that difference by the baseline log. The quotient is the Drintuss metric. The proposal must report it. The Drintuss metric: 0.02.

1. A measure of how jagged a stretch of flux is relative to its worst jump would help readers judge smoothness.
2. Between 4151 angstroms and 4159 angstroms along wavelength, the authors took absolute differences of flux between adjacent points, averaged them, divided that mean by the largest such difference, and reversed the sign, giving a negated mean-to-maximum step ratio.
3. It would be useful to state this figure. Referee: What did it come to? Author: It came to -0.5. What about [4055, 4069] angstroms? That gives -0.4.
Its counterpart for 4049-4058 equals -0.8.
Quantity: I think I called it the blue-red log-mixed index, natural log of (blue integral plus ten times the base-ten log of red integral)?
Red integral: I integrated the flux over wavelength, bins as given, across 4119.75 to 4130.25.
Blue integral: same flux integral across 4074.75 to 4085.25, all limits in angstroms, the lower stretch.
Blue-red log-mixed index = 5.70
